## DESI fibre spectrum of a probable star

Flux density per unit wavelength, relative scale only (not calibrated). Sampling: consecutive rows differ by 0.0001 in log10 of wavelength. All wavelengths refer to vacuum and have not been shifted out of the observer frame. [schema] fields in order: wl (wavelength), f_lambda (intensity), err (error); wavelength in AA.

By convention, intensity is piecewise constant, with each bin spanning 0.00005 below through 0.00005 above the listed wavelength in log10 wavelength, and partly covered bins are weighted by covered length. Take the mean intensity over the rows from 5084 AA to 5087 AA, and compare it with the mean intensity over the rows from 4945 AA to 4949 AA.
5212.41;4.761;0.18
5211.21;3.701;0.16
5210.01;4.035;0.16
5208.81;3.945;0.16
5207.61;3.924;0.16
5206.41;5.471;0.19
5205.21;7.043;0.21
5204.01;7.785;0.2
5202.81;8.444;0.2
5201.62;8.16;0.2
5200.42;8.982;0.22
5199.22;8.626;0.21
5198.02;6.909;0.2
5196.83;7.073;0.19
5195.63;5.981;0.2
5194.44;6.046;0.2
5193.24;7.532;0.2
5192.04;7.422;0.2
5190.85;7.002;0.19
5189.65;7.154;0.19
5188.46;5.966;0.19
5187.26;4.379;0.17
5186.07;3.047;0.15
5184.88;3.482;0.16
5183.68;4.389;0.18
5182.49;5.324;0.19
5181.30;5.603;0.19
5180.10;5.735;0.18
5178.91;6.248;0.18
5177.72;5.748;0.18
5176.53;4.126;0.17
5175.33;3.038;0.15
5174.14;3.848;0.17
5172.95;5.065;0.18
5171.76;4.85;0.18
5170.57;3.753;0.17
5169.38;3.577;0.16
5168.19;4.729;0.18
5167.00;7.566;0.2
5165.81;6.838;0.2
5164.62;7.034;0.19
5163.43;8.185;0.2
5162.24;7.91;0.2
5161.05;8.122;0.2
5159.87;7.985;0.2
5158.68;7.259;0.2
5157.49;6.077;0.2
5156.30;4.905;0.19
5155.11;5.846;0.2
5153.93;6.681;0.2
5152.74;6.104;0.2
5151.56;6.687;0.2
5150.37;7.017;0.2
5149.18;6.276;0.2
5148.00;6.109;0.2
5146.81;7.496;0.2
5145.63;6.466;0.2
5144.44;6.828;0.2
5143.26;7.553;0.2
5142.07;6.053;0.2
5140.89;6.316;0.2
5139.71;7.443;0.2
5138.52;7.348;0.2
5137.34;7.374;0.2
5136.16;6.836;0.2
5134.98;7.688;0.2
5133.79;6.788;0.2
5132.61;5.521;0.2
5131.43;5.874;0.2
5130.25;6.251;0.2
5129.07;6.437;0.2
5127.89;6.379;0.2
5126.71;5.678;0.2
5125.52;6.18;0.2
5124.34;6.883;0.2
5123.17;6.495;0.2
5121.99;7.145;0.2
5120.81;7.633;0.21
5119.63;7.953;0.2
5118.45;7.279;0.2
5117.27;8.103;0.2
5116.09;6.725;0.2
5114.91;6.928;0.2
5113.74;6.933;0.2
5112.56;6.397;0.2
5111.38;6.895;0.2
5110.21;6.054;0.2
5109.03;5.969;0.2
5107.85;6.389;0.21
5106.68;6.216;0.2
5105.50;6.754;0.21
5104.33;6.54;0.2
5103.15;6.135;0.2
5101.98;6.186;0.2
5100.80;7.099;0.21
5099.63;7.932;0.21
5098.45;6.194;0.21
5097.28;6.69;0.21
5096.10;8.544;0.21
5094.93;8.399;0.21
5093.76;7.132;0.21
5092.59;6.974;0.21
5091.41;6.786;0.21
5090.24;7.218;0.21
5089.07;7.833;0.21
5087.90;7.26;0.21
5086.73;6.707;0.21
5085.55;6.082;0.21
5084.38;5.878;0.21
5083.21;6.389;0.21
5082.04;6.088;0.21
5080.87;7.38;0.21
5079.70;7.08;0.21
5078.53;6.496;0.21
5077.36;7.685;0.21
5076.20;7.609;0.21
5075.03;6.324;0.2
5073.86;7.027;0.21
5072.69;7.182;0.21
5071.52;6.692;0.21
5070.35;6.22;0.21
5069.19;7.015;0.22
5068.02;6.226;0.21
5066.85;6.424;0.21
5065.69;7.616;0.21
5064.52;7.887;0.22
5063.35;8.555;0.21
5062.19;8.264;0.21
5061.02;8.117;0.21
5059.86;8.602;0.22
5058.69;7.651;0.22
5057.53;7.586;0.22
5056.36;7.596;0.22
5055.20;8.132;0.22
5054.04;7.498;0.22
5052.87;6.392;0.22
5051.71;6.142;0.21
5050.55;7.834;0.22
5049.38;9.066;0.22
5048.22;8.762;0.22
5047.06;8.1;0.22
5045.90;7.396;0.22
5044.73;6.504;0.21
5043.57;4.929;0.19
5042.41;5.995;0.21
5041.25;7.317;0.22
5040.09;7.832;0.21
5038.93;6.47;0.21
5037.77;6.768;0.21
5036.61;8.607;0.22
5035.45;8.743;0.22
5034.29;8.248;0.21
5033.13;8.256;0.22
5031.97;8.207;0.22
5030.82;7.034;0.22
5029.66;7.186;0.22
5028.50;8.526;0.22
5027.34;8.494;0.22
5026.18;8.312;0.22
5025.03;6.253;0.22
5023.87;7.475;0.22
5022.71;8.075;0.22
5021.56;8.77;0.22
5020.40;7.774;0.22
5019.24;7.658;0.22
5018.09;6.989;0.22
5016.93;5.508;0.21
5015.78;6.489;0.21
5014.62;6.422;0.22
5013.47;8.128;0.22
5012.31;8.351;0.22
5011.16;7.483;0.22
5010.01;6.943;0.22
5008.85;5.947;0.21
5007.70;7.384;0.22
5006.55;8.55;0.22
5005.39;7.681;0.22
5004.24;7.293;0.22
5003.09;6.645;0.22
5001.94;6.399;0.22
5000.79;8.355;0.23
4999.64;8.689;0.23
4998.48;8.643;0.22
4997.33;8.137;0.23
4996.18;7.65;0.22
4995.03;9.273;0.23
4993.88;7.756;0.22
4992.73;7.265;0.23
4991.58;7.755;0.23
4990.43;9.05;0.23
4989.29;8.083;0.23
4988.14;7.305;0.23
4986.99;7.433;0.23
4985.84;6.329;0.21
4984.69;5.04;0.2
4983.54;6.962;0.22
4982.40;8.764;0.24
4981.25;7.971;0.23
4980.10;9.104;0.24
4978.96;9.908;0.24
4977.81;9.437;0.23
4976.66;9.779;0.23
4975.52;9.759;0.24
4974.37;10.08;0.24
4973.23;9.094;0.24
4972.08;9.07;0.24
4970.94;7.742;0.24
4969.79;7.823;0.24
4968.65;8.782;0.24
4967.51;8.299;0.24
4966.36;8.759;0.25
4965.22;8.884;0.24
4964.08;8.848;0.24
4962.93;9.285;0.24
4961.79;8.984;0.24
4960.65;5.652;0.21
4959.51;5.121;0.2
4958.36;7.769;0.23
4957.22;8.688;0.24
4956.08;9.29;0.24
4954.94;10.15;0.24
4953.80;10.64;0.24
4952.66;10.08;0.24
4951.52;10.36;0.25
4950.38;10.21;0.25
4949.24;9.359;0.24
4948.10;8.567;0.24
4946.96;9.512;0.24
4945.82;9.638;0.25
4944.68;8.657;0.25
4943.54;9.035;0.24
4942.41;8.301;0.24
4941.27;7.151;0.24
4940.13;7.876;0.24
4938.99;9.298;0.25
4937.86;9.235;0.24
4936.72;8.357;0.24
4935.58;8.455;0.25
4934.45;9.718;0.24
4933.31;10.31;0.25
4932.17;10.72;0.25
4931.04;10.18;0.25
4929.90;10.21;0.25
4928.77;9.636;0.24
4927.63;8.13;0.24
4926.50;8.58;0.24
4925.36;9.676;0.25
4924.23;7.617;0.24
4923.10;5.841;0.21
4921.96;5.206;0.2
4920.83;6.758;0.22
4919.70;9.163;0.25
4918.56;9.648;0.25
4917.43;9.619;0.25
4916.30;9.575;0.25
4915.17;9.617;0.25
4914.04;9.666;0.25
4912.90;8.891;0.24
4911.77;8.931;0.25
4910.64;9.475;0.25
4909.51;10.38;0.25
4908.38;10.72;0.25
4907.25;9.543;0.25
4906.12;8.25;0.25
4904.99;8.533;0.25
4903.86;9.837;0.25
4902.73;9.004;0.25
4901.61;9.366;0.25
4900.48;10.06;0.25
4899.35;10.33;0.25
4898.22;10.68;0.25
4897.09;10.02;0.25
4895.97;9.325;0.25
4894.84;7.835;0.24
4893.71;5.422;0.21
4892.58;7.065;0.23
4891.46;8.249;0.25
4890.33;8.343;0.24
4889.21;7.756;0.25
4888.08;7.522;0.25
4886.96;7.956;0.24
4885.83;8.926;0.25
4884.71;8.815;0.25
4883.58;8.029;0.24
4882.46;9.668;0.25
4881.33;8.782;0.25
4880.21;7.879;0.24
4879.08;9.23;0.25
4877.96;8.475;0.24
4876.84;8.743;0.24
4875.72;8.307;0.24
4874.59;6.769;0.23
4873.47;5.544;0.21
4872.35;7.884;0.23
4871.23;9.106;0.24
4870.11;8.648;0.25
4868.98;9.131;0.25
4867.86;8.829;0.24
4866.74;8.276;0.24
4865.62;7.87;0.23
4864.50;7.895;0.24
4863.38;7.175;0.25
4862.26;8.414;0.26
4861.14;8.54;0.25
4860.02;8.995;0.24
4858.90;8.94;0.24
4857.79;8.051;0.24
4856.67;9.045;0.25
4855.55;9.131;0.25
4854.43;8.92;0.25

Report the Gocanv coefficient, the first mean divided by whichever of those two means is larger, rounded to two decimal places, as 0.67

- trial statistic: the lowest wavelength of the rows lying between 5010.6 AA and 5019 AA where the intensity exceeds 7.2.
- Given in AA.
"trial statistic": 5011.16 AA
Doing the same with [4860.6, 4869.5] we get 4861.14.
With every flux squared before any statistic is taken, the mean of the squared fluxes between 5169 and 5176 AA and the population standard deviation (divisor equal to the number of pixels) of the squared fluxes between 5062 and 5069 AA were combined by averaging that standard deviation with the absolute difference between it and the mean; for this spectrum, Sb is 8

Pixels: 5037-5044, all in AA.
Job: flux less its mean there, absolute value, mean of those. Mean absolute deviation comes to 0.8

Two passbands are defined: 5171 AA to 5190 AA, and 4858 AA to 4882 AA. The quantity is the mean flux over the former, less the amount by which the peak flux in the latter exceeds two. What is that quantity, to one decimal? -2.4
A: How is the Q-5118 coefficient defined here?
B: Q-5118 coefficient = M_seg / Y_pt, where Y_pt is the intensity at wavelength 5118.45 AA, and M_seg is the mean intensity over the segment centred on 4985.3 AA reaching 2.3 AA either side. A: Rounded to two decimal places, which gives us 0.88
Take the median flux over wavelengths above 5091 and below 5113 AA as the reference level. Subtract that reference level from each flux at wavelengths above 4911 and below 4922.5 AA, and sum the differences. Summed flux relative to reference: 20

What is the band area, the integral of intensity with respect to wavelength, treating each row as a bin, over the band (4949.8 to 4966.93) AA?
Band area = 152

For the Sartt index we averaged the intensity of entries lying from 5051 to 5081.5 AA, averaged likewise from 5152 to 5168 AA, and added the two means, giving 14.2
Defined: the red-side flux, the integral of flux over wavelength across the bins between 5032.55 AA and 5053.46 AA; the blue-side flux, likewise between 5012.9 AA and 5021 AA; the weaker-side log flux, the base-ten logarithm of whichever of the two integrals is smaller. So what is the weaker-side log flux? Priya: 1.75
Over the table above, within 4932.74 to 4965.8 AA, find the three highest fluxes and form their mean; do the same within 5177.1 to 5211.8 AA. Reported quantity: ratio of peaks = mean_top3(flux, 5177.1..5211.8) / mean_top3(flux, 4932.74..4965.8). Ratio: 0.83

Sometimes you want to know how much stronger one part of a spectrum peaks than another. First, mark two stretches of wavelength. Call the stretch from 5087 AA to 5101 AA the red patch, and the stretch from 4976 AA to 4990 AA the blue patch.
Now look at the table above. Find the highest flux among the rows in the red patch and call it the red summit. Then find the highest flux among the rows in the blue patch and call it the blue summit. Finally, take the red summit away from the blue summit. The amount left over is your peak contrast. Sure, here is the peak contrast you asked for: 1.4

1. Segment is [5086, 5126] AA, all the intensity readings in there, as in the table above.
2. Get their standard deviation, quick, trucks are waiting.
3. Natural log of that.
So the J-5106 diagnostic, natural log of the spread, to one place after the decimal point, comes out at -0.4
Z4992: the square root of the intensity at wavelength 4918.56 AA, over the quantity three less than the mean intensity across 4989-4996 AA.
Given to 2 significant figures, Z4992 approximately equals 0.60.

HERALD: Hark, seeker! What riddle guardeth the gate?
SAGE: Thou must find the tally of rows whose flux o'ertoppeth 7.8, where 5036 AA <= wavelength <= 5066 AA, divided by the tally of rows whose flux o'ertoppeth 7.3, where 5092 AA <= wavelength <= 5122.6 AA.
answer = 2.0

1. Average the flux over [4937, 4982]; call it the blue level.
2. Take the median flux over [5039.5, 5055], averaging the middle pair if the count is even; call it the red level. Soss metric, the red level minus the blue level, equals -1.5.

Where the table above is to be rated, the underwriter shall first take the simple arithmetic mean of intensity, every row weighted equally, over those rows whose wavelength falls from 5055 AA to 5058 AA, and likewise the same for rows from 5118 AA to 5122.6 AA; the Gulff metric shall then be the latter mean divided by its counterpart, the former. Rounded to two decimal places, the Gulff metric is 0.97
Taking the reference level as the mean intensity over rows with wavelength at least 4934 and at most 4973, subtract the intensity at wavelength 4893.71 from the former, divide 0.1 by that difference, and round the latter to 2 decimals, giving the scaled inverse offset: 0.03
